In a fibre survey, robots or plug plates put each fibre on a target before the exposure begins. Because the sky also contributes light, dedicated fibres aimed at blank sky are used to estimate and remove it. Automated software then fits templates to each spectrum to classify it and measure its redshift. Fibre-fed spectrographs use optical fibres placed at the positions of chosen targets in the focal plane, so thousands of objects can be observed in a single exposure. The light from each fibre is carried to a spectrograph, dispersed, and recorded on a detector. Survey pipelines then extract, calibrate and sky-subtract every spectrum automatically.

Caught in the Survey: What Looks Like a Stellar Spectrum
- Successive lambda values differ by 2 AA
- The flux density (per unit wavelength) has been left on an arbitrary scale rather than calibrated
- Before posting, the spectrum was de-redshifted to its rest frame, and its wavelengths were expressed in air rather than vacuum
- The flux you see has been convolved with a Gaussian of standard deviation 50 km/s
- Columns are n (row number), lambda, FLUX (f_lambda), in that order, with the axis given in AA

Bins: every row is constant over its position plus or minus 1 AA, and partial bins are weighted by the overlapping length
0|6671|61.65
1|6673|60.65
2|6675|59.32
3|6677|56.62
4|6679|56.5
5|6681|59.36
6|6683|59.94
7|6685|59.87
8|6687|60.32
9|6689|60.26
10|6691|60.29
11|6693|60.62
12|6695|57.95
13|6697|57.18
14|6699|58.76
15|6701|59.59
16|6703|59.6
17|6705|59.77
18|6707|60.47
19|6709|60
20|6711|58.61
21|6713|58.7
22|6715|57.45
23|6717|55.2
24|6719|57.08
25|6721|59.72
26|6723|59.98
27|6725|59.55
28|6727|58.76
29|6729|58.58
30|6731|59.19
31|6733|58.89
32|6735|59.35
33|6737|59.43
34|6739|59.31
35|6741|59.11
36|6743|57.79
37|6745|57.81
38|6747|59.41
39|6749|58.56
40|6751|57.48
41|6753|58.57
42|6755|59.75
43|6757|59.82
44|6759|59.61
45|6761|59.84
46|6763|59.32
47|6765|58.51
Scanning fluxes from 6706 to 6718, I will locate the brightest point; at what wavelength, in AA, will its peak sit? 6707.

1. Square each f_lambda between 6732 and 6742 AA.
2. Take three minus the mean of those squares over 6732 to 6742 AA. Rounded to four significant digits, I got -3504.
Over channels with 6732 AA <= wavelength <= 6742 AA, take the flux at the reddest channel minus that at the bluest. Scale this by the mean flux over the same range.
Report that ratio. 0.00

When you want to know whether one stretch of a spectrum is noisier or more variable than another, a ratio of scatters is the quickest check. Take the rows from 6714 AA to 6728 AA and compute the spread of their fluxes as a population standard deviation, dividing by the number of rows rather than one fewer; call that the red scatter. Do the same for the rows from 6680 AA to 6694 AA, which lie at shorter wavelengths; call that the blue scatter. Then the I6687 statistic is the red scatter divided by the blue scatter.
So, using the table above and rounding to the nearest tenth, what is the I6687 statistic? 4.3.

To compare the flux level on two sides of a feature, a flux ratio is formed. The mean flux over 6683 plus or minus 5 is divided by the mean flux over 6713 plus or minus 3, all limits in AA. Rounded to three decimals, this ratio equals 1.016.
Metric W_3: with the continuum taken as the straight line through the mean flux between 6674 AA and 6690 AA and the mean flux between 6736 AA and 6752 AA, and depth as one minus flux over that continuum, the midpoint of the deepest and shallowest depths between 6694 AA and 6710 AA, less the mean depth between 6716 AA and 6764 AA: 0.005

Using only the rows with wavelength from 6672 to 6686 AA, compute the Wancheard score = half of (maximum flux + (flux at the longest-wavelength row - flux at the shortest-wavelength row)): 29.9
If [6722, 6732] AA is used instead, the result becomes 29.6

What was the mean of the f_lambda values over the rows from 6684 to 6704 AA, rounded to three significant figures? 59.4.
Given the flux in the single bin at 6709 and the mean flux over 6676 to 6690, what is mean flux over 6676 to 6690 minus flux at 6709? -1.0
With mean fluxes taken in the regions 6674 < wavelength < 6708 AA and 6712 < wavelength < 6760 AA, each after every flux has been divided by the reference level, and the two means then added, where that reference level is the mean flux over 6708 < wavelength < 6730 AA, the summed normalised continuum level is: 2.02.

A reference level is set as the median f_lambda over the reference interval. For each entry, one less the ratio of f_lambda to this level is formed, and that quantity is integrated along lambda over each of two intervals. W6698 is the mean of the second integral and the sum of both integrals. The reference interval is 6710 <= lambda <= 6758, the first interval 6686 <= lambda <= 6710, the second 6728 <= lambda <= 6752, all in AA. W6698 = -0.12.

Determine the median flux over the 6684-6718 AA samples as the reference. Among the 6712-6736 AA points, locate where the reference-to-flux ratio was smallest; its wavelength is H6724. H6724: 6723 AA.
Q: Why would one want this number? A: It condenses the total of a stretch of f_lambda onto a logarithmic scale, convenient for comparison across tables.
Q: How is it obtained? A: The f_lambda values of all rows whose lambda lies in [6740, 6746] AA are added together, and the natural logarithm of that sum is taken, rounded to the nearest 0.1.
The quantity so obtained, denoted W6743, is 5.2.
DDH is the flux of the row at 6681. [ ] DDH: 59.36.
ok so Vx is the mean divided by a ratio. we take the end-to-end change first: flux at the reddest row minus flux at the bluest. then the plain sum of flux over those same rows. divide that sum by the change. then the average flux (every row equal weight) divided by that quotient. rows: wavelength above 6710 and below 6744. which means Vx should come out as 0.0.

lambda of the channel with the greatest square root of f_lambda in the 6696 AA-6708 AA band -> 6707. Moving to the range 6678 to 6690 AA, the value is 6687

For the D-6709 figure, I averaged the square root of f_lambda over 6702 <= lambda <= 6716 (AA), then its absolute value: 7.696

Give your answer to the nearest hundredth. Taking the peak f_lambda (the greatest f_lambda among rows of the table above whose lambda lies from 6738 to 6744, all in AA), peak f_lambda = 59.31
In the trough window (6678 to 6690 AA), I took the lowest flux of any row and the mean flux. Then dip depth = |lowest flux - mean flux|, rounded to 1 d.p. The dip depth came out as 2.9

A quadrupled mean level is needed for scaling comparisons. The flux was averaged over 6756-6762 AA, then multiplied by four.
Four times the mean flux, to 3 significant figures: 239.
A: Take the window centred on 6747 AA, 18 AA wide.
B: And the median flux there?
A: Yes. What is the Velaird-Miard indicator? 58.6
